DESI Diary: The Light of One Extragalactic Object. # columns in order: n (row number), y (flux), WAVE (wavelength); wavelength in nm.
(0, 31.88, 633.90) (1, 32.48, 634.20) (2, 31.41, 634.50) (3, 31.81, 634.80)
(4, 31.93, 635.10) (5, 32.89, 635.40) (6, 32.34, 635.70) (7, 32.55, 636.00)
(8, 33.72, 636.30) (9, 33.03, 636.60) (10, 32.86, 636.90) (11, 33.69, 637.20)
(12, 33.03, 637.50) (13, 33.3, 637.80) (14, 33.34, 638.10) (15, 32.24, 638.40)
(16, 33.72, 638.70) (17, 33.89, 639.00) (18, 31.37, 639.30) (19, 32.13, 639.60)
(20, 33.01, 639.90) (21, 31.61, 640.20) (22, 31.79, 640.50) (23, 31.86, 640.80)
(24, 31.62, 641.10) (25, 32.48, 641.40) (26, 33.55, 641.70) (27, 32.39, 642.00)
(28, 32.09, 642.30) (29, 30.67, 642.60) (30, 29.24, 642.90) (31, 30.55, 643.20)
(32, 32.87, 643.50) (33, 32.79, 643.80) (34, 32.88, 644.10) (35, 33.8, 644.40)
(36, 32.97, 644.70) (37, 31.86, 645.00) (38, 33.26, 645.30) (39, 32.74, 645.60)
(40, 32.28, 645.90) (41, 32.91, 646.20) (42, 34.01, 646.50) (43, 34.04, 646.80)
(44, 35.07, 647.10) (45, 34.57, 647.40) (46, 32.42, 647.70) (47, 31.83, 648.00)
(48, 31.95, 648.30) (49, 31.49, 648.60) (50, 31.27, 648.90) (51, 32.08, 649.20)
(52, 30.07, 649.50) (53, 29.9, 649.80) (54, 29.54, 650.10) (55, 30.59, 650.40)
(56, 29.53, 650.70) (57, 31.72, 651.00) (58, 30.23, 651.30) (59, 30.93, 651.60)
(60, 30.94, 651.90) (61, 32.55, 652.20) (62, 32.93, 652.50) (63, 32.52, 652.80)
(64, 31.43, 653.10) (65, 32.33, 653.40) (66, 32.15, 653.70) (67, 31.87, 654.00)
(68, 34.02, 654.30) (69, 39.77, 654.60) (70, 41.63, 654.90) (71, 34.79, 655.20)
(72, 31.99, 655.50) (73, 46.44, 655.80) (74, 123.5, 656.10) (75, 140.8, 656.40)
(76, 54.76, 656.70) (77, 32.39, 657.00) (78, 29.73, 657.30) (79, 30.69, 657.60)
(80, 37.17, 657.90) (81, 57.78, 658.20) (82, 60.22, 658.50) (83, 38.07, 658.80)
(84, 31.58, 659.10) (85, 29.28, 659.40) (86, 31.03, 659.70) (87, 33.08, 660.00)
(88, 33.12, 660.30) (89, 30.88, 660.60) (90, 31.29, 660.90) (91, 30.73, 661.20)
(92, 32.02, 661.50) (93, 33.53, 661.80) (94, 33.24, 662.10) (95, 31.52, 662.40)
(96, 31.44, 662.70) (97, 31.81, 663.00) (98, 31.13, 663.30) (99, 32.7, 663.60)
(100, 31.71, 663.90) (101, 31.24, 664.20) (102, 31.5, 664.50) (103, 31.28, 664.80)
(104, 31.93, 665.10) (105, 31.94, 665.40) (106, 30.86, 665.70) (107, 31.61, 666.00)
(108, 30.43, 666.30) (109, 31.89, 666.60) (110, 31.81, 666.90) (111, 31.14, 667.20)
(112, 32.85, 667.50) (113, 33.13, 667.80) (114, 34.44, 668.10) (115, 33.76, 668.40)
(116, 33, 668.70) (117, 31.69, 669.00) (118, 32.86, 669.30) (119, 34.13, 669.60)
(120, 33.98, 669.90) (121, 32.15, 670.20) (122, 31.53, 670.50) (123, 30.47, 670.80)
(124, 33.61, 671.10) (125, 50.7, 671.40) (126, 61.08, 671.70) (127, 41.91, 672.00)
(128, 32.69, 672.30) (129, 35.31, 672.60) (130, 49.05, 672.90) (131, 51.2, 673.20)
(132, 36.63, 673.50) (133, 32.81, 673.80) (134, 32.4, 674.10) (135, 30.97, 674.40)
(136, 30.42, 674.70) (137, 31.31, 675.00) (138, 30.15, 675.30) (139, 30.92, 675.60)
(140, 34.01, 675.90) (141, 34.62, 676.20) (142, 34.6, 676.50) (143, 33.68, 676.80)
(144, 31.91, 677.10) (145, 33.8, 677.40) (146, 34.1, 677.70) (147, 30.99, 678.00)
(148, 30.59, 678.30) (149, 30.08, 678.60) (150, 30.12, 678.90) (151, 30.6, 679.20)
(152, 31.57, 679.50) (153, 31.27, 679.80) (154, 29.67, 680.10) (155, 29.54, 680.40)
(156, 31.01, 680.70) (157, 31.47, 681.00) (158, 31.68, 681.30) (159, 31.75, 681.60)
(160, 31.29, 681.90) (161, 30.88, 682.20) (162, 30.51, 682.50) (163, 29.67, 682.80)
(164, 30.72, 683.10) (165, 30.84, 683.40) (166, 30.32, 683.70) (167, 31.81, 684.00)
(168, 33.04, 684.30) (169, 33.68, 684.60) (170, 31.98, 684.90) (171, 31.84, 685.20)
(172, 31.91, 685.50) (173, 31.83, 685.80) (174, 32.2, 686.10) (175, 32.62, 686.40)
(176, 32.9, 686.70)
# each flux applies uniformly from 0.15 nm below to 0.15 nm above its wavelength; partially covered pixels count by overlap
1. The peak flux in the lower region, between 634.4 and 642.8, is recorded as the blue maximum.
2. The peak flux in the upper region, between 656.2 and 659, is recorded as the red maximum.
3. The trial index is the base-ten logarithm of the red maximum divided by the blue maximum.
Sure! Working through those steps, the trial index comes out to 0.62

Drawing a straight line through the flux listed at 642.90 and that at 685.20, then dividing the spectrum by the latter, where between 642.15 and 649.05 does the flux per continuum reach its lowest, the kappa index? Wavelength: 642.90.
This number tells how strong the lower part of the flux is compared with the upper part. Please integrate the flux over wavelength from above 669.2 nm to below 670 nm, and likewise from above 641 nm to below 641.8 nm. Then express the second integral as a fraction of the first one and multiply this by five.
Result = 4.8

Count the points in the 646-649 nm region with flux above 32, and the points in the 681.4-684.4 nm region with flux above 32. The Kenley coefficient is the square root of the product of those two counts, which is 2.4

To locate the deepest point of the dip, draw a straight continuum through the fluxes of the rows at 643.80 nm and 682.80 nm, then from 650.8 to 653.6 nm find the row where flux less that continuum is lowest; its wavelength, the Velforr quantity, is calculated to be 651.30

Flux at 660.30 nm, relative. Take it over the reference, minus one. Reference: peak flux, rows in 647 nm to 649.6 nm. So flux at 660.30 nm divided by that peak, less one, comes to -0.056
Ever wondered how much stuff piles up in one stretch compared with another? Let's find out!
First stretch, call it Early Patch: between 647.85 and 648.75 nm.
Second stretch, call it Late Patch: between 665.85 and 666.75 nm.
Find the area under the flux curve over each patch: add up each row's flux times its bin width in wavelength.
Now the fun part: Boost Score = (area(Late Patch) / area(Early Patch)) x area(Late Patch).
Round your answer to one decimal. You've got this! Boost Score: 27.8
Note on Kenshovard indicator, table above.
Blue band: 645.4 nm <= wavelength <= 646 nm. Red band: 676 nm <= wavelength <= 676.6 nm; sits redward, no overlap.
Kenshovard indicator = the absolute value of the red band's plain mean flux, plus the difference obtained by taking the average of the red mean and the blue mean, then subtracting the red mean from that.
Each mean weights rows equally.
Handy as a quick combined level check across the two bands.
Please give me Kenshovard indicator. 33.6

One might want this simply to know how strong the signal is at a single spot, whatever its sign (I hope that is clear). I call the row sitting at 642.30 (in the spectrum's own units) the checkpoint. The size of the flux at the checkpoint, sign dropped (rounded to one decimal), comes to 32.1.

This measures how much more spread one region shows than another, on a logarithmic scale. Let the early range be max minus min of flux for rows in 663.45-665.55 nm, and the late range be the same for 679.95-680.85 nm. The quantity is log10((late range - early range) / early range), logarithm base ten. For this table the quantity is -2.2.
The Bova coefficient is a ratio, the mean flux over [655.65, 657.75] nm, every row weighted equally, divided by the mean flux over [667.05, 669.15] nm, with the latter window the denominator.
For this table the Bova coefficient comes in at 1.99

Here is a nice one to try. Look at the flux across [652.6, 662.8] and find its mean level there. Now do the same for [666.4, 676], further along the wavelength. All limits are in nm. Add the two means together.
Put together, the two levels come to 77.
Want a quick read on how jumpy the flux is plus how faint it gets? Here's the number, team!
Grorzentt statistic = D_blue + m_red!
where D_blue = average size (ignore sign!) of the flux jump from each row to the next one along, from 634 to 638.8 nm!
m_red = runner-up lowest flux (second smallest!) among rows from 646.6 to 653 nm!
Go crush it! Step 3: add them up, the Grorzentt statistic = 30.2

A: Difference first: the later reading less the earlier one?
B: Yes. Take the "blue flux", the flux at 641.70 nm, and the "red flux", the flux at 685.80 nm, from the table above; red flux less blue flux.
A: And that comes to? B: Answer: -1.7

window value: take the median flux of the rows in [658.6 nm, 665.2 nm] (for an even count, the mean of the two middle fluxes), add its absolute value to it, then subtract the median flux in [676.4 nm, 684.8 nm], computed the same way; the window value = 32.0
